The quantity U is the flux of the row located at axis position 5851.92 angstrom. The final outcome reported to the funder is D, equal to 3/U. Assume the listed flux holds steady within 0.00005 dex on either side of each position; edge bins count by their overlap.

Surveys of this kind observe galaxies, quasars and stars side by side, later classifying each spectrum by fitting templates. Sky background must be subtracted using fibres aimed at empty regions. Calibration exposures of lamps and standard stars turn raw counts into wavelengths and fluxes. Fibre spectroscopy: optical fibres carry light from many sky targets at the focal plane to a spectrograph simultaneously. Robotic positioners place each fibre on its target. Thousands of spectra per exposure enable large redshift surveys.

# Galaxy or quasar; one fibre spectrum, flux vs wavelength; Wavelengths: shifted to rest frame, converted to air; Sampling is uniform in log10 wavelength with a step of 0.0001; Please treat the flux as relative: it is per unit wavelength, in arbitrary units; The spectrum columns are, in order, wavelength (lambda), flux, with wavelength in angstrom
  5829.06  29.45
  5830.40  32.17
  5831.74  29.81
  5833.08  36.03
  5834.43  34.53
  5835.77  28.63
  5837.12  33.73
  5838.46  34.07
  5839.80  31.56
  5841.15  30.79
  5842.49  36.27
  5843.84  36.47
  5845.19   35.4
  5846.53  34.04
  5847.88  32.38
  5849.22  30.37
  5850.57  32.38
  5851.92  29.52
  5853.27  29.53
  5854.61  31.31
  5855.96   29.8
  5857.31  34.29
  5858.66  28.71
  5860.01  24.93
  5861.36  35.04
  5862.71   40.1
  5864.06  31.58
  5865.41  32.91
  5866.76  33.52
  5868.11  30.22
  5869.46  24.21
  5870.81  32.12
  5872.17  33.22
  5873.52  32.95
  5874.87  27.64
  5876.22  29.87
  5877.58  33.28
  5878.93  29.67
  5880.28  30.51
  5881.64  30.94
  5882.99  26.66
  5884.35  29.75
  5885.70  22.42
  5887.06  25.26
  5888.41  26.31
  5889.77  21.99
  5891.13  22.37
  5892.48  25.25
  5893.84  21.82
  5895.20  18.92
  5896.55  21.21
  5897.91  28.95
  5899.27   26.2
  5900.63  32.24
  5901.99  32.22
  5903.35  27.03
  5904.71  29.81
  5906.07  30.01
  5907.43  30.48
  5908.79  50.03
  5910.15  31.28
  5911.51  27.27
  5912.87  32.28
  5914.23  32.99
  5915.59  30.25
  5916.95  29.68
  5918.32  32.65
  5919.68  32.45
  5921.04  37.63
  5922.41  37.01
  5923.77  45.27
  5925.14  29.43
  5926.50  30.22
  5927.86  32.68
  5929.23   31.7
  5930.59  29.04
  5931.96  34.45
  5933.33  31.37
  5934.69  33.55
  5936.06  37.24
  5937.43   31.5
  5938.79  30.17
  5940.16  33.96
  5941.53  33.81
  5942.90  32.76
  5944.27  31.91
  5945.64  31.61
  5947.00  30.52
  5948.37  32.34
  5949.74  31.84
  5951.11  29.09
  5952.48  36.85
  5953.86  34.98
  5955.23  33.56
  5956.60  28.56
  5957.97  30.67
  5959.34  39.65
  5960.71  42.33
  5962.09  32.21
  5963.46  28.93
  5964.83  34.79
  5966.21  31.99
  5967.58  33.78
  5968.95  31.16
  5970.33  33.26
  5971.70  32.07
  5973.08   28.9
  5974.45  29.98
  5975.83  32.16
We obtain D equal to 0.102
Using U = 29.52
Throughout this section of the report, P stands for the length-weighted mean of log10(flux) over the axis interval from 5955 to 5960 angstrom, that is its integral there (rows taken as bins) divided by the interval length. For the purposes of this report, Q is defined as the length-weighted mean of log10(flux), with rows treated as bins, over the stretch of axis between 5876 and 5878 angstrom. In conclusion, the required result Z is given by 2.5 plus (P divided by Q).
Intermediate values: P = 1.52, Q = 1.50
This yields 3.51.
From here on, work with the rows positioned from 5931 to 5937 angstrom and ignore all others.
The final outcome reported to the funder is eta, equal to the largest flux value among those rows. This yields 37.24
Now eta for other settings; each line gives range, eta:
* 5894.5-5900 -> 28.95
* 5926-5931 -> 32.68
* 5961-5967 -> 34.79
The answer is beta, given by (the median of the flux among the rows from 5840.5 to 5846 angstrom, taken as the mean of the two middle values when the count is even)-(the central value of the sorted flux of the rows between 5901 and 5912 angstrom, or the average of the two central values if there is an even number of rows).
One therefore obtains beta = 6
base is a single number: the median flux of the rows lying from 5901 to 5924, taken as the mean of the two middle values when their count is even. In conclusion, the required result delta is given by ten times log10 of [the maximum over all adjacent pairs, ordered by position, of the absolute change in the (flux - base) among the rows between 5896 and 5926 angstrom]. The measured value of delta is 12.9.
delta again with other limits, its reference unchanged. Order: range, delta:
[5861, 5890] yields 9.3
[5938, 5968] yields 10.1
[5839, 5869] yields 10.0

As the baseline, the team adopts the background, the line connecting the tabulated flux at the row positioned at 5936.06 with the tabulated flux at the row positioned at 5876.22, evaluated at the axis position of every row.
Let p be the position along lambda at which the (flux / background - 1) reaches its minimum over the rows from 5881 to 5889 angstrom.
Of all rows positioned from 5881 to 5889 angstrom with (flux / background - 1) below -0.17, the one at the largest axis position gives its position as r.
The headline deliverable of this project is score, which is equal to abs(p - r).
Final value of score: 1.4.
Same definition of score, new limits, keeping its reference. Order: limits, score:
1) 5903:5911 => 0.0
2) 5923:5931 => 0.0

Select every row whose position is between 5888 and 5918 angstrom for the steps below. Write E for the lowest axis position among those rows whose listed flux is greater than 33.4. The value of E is 5908.79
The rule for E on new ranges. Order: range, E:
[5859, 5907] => 5861.36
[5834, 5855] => 5834.43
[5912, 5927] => 5921.04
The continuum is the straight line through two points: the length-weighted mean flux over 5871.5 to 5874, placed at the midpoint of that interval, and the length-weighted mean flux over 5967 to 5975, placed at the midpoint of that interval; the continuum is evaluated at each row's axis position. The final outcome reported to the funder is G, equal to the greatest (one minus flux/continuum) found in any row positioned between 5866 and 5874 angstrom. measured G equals 0.27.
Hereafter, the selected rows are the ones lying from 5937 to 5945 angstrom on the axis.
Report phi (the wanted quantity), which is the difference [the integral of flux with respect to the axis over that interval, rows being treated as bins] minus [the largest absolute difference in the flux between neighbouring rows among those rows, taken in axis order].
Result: 255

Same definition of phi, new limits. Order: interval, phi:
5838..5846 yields 267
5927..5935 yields 251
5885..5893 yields 187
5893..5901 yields 189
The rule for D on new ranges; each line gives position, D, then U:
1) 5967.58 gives 0.089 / 33.78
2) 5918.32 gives 0.092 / 32.65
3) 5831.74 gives 0.101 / 29.81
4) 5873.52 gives 0.091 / 32.95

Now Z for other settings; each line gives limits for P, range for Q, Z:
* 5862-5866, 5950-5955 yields 3.51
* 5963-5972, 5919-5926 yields 3.47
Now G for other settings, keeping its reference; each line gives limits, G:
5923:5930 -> 0.09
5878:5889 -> 0.32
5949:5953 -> 0.09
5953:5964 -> 0.10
